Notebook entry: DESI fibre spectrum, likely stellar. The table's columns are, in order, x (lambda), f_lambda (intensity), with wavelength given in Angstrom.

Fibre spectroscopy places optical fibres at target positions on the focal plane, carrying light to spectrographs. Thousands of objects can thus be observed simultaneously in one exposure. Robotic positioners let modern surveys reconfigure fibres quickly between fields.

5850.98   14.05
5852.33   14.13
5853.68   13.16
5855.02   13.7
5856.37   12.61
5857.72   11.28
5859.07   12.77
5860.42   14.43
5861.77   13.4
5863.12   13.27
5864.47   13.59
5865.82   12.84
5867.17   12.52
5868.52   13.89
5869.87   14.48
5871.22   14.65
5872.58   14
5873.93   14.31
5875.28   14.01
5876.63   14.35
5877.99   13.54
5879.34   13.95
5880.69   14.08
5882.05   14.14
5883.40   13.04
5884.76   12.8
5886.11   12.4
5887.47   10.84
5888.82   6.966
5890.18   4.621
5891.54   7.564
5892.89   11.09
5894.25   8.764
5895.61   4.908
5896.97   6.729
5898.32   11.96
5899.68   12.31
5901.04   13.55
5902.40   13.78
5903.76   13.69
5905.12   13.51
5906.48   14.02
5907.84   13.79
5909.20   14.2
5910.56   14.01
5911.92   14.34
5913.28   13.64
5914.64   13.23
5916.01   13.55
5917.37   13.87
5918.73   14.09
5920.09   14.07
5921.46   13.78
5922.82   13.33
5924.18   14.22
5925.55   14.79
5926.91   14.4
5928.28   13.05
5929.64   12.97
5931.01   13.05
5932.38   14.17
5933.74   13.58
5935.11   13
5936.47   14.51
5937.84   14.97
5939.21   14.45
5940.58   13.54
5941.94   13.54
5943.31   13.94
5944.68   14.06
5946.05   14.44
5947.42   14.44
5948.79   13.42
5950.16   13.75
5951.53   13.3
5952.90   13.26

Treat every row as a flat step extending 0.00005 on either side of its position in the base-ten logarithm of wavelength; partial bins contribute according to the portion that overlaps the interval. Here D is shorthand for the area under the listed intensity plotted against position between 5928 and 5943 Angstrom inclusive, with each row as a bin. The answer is 206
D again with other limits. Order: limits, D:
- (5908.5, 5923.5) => 207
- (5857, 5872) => 201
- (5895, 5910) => 181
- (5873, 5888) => 202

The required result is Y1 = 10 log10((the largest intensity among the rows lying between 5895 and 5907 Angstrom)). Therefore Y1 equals 11.5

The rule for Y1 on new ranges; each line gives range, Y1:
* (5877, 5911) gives 11.5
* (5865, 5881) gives 11.7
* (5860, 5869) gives 11.6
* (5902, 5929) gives 11.7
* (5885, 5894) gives 10.9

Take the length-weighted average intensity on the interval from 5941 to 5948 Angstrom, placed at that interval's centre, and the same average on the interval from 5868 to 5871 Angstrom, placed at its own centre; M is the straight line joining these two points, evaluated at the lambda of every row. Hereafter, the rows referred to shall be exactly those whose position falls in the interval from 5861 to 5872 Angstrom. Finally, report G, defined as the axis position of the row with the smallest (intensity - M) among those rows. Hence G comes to 5867.17 Angstrom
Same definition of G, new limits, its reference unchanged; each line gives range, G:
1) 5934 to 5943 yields 5935.11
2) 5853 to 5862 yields 5857.72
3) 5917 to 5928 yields 5922.82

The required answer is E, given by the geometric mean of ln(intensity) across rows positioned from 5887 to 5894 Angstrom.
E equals 2.030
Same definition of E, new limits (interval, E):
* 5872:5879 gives 2.642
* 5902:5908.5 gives 2.622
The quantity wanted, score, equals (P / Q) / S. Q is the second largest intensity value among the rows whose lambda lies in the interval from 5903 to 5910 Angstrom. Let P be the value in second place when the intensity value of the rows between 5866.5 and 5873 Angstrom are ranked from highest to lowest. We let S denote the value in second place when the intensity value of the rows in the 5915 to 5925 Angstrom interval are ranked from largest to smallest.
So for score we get 0.073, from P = 14.48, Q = 14.02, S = 14.09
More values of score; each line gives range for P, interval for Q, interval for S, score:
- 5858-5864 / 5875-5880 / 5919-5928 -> 0.066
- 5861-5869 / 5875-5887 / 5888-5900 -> 0.080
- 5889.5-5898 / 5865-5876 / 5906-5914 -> 0.043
